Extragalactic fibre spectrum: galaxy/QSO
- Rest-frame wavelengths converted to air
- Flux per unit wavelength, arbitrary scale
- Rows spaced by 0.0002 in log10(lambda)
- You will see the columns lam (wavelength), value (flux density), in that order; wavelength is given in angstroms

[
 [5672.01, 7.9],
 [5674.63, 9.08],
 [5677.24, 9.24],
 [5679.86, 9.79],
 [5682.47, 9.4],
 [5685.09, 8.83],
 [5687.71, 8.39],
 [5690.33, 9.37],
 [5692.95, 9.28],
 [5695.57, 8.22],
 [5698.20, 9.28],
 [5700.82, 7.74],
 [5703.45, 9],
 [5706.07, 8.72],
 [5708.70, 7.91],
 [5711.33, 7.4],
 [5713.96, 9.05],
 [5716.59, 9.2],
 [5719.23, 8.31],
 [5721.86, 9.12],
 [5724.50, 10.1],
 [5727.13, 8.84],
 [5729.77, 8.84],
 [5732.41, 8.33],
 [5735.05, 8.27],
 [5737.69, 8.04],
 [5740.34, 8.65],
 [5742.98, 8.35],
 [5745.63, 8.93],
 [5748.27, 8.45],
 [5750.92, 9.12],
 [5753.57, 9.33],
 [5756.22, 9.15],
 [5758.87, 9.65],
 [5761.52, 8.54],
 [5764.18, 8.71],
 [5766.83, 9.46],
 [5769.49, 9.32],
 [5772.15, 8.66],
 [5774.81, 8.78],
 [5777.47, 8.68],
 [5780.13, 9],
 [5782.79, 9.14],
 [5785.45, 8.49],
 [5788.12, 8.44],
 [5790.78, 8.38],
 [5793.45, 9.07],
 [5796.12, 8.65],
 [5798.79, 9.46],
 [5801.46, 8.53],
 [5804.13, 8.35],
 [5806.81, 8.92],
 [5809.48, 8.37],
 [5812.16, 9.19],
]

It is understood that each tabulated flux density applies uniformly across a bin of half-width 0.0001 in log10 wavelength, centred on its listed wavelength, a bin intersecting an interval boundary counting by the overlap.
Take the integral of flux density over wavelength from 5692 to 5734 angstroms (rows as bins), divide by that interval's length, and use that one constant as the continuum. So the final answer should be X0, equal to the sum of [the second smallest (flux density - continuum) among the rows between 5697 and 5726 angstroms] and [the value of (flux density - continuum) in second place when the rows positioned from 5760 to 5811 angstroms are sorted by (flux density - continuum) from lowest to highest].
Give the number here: -1.3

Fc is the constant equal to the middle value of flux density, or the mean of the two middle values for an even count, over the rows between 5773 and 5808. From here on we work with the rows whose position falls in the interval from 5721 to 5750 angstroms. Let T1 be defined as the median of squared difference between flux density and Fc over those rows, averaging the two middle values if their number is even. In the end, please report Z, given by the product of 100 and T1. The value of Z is 11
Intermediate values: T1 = 0.11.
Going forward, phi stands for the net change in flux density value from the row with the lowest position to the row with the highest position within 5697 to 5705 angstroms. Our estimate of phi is -0.3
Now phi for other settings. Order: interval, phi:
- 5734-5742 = 0.4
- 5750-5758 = 0.0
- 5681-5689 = -1.0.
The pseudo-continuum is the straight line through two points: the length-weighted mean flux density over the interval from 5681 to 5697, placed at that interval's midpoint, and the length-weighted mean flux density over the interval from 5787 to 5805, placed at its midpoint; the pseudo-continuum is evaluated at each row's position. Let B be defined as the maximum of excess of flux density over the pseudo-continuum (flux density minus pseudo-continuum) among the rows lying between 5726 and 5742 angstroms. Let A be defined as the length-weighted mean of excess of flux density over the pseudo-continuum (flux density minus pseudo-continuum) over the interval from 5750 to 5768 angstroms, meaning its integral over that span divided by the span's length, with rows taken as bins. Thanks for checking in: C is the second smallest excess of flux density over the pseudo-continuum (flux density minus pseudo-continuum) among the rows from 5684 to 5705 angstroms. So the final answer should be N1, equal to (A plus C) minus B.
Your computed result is -0.3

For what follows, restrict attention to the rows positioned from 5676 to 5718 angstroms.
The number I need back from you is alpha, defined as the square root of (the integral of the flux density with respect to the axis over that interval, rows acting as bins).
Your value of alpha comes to 19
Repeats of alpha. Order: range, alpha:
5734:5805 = 25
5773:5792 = 13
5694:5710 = 12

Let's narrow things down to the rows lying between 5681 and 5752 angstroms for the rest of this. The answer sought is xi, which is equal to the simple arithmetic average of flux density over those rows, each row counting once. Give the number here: 8.71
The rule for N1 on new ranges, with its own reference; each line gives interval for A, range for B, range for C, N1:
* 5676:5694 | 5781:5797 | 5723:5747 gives -0.7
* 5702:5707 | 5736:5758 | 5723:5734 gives -0.6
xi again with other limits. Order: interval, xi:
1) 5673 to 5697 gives 9.07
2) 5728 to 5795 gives 8.79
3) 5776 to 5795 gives 8.74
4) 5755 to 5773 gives 9.07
